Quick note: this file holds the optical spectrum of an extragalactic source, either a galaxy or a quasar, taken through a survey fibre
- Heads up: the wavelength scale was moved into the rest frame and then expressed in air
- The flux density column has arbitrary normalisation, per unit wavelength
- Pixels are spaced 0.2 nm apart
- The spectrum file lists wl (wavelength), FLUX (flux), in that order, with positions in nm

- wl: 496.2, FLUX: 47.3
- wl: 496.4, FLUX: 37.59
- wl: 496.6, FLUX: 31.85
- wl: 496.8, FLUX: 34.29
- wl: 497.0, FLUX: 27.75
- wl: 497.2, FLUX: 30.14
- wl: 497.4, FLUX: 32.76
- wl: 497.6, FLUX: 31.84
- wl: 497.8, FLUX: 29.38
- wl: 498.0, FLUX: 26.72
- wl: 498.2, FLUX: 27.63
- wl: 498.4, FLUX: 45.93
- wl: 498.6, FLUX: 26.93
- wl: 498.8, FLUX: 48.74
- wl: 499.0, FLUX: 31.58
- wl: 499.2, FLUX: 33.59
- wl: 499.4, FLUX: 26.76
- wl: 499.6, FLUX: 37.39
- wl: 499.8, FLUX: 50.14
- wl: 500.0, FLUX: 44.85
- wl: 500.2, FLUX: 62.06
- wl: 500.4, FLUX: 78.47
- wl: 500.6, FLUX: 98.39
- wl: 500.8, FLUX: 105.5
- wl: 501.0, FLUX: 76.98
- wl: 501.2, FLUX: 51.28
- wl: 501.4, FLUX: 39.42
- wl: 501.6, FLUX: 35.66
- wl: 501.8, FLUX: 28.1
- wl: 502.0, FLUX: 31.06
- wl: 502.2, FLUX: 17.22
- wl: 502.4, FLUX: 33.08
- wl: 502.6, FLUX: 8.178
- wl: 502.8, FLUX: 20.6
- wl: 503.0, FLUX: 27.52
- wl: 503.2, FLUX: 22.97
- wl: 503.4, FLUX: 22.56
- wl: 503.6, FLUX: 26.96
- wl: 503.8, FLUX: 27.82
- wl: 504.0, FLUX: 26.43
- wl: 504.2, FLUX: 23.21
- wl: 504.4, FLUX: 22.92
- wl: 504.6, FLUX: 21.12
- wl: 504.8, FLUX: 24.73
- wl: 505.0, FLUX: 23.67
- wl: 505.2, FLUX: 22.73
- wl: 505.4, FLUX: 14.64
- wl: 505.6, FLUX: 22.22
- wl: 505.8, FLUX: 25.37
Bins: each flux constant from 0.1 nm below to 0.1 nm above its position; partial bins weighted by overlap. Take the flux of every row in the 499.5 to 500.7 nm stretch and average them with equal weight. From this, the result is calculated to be 62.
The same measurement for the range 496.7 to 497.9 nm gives 31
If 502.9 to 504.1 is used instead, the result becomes 26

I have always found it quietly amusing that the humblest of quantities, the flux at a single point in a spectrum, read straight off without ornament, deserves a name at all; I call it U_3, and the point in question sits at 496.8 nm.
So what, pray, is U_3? 34.29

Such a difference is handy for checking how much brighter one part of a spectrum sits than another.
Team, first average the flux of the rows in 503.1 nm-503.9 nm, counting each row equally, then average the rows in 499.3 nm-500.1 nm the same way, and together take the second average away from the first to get -15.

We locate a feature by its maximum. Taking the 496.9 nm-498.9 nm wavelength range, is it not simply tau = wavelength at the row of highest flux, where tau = 498.8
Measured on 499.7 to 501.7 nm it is 500.8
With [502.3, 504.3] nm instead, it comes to 502.4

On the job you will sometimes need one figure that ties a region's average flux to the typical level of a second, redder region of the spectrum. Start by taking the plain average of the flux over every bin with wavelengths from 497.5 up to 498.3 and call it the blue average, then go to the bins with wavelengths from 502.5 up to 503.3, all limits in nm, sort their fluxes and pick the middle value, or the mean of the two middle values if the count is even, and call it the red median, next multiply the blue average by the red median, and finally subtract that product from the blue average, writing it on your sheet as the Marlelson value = -601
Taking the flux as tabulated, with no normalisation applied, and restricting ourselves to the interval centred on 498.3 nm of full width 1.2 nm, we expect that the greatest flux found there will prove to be 48.74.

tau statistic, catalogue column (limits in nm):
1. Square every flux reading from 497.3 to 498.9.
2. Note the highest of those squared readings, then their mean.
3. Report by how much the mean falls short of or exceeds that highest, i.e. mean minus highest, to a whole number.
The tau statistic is -1171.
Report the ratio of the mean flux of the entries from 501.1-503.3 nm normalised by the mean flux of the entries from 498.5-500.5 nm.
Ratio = 0.65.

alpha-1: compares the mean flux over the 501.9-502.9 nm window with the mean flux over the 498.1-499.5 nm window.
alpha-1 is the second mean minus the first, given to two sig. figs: 12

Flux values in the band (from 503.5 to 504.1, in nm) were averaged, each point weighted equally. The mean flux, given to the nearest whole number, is 27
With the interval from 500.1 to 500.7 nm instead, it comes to 80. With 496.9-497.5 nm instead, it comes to 30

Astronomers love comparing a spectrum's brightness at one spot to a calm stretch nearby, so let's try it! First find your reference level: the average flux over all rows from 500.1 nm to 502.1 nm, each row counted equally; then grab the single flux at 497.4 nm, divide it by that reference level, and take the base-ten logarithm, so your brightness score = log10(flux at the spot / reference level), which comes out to -0.27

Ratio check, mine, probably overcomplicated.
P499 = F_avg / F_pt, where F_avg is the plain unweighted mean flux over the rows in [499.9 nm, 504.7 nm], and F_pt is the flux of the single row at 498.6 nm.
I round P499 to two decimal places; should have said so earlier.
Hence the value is 1.47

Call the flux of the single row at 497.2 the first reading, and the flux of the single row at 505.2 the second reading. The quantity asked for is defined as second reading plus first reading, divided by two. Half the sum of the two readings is 26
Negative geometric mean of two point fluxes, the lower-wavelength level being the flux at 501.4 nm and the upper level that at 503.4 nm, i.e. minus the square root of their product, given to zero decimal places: -30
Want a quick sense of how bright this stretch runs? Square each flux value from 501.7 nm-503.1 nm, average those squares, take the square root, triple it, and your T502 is 75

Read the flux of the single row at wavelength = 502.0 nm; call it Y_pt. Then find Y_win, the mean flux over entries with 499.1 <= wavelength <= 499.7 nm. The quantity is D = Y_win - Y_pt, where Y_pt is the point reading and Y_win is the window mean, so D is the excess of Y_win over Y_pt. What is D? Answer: 2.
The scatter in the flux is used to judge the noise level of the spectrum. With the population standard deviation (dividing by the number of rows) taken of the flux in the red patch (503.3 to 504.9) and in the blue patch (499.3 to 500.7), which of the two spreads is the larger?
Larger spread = 23.0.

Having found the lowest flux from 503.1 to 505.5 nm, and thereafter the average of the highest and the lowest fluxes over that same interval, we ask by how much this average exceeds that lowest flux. 7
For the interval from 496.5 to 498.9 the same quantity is 11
